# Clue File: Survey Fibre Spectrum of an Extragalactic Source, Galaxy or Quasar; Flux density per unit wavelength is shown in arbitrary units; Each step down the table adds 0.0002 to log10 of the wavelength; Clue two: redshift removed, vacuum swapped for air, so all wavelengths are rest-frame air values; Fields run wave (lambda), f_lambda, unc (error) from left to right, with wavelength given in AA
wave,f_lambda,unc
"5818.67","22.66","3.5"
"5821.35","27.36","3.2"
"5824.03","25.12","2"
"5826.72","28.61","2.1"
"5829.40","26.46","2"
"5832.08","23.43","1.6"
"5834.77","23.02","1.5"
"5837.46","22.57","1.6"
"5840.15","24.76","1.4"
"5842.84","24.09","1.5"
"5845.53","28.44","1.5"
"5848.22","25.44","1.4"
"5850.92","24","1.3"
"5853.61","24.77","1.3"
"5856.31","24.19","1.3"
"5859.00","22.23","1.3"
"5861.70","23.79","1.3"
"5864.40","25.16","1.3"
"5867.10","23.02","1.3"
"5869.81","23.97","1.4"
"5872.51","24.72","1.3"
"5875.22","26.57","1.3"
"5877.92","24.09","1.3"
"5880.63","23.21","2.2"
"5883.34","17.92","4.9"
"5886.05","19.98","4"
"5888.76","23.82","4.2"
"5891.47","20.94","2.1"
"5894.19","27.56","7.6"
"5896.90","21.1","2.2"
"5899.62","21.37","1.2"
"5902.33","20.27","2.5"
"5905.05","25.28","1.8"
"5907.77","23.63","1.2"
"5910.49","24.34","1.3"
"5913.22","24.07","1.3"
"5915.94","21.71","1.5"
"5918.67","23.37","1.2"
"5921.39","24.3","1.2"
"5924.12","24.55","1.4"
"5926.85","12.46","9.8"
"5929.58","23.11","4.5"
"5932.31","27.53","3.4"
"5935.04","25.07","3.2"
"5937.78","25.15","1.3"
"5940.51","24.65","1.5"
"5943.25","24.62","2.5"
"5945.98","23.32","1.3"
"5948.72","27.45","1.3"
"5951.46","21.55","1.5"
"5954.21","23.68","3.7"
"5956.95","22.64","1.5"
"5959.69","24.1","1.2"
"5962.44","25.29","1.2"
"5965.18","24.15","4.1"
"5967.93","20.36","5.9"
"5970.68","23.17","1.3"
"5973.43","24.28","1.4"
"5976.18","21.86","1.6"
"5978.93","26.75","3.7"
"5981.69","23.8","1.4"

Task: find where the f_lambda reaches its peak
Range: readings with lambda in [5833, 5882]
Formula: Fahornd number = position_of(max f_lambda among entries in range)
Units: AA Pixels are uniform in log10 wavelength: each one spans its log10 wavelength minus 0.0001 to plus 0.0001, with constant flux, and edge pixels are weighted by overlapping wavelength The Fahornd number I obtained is 5845.53 AA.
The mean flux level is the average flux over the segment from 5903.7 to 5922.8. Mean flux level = 23.8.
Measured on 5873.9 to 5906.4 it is 22.7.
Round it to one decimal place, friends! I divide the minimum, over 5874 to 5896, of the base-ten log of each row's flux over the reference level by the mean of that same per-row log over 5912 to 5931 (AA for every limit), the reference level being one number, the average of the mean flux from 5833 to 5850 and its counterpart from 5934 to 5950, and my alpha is 2.2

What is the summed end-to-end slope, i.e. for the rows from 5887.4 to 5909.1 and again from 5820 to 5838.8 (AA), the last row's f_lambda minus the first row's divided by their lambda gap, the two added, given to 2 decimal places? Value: -0.31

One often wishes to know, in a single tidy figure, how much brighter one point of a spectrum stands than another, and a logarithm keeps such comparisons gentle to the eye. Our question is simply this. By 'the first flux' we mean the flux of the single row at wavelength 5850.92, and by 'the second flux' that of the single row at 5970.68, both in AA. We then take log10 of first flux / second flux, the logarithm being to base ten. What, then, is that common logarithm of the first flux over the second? 0.02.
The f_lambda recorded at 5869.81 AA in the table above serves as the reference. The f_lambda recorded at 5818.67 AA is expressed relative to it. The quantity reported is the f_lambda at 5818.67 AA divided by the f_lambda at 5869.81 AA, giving 0.95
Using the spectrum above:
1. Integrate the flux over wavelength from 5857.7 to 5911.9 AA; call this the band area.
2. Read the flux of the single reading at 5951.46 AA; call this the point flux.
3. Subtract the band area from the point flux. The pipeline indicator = -1233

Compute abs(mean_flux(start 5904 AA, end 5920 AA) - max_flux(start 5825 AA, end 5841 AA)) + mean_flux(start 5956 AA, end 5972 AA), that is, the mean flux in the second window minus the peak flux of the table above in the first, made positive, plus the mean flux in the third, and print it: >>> 28.2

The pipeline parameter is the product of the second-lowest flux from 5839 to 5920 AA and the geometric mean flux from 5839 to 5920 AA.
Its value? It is 469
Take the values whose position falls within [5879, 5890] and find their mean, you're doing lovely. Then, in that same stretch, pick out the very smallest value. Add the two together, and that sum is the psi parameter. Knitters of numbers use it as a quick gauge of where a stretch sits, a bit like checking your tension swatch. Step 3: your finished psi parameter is 39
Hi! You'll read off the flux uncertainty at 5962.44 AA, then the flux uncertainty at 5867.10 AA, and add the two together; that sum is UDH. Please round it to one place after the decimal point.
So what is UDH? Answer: 2.5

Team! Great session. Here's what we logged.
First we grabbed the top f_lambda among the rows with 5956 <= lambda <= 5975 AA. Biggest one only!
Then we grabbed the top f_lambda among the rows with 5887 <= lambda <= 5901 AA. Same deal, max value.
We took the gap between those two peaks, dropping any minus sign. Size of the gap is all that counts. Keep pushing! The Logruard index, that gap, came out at 2.3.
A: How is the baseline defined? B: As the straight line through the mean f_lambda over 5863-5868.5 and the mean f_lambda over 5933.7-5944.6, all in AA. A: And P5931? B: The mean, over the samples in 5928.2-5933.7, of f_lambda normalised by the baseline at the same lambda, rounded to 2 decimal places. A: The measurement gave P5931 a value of 1.02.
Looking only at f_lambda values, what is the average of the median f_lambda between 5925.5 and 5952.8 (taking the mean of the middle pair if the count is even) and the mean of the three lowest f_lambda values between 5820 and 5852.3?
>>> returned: 23.8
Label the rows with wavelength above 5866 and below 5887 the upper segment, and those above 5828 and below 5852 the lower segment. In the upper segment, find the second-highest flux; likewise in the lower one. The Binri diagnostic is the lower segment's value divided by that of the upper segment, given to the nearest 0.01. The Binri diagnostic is 1.07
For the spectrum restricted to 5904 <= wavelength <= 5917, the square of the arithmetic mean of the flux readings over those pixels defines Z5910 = 567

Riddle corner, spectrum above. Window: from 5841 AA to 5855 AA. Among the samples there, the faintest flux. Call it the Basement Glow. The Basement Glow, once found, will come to 24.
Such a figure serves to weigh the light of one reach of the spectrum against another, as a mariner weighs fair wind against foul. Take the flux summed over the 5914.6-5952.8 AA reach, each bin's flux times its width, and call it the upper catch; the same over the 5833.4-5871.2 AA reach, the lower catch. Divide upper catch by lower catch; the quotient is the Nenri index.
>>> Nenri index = 0.98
